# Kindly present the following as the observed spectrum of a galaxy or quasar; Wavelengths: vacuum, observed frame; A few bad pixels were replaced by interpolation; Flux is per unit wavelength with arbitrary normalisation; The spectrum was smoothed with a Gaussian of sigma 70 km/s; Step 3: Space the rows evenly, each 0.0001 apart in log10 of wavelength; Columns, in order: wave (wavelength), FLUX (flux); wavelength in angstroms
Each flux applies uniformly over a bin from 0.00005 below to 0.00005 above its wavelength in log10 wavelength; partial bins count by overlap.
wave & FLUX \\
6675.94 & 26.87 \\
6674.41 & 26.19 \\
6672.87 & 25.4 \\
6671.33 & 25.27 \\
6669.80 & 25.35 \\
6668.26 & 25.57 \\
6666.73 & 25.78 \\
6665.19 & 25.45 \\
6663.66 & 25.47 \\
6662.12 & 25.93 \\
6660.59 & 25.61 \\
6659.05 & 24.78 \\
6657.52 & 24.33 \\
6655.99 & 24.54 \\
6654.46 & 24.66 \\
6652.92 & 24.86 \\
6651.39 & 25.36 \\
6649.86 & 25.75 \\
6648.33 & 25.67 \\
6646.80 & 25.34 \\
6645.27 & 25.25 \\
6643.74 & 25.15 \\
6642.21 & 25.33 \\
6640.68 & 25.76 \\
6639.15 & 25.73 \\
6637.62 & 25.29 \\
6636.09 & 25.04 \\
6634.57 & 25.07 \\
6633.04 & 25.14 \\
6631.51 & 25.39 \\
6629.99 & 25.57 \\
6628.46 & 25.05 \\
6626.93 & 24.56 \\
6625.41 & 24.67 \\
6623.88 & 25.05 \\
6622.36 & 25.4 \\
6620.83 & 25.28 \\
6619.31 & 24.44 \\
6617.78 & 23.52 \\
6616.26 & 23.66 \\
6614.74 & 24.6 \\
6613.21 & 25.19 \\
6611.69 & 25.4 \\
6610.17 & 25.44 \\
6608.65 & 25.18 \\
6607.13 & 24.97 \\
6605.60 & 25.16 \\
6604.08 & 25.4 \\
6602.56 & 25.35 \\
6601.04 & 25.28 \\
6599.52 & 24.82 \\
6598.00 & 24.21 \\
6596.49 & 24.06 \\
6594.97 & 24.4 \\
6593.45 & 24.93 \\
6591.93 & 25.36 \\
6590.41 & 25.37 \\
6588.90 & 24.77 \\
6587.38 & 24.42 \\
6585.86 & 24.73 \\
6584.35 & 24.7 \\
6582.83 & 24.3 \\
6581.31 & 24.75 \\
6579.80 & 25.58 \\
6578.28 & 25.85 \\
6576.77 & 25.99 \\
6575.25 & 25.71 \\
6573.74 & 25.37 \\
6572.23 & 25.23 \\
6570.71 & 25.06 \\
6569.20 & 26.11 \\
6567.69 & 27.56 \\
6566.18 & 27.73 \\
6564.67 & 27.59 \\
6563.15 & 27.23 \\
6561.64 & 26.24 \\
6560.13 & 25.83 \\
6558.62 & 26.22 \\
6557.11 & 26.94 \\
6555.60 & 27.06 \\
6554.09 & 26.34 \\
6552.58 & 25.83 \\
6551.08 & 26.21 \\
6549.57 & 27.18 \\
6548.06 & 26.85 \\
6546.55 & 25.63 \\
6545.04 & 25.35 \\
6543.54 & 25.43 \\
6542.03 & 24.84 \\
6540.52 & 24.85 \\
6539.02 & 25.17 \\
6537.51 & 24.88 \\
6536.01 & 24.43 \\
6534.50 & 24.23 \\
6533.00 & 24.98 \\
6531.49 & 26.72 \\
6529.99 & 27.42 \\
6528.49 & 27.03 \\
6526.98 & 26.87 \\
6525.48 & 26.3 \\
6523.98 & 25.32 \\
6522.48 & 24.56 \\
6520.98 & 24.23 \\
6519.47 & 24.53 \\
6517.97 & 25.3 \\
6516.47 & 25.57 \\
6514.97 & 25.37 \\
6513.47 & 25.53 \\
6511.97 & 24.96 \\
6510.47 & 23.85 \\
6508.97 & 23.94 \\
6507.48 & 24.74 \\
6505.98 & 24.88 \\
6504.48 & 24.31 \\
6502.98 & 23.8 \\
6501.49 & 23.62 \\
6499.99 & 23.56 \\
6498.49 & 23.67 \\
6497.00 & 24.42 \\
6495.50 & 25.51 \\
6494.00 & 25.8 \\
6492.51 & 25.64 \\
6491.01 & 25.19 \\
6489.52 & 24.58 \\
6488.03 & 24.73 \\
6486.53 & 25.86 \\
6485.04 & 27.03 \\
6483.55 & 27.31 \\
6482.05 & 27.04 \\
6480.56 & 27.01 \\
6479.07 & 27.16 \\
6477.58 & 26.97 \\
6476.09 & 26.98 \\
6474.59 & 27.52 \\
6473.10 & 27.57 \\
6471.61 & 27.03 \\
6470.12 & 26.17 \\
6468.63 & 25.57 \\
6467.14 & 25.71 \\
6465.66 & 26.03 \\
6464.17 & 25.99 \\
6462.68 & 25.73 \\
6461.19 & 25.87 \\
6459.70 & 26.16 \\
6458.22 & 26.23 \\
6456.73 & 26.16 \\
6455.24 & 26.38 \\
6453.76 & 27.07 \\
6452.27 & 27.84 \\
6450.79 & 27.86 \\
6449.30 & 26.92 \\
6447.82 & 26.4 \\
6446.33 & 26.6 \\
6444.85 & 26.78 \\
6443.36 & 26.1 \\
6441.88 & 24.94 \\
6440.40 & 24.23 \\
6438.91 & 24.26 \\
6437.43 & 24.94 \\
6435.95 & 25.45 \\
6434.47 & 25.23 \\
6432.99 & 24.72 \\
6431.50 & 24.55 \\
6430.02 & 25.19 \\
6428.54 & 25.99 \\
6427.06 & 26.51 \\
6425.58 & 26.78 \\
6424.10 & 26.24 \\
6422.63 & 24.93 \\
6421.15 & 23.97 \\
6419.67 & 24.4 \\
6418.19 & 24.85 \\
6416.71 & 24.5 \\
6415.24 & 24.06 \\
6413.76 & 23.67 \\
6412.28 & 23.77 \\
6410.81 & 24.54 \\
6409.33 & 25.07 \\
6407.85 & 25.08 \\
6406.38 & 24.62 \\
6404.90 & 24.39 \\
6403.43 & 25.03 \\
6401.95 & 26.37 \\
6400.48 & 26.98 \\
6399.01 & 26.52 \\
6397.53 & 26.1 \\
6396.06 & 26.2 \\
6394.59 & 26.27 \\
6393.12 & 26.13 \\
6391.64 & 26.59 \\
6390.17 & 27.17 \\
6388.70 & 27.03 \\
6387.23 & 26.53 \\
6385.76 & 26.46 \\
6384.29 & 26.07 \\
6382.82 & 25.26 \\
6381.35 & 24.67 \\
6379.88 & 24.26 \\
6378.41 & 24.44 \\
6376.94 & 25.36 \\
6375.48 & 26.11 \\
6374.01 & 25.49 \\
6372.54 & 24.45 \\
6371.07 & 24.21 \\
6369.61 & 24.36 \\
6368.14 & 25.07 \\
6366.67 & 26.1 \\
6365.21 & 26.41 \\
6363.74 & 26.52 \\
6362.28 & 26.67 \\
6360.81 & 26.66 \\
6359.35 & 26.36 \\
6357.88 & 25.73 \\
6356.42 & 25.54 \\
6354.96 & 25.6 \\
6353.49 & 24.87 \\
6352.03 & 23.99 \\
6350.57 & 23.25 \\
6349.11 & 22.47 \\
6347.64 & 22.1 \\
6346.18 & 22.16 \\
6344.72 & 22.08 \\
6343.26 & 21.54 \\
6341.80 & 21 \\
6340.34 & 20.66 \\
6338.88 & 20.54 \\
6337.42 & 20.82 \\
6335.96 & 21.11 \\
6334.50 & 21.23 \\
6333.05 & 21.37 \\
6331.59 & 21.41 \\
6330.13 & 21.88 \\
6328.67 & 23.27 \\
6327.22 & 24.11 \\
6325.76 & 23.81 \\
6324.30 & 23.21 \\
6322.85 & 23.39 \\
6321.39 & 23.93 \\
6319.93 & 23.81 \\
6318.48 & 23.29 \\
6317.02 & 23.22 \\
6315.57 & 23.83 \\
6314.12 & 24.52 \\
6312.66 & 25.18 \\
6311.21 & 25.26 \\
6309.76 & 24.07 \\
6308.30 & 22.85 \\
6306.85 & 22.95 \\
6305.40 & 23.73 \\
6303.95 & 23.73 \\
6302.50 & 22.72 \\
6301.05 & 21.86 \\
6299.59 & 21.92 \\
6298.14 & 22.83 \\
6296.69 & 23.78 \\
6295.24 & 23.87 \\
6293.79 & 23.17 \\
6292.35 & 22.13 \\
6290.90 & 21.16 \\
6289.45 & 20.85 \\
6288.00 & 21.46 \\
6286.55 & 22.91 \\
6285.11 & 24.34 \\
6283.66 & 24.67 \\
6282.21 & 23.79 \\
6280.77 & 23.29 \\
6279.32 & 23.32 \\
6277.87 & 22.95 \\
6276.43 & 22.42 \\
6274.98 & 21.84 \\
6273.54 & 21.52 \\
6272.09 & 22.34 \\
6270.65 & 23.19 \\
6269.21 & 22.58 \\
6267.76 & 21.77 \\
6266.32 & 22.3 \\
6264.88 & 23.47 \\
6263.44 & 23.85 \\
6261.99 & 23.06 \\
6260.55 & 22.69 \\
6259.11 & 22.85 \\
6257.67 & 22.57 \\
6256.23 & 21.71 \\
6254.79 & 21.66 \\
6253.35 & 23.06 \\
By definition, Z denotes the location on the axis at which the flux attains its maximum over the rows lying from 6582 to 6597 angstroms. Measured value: 6590.41 angstroms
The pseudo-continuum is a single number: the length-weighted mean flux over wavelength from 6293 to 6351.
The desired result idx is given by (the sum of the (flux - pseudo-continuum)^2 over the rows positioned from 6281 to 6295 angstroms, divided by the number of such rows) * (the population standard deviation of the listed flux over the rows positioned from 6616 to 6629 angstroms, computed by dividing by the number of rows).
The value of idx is 1.1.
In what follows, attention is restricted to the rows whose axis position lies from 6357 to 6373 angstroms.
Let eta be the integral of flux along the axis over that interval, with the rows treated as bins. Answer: 411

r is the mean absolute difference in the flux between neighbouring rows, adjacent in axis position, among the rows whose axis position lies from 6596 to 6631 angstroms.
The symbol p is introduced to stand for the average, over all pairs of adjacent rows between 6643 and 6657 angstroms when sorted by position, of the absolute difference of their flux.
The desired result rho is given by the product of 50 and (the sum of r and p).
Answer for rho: 29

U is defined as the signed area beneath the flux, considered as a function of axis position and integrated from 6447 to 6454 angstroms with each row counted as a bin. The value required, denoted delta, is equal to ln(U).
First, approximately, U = 190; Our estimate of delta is 5.25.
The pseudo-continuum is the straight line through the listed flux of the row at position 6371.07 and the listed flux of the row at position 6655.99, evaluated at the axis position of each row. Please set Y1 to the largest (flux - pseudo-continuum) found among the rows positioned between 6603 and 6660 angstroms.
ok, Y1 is 1.24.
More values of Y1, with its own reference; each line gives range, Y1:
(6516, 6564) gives 3.03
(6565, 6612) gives 3.29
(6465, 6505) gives 3.24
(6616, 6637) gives 1.06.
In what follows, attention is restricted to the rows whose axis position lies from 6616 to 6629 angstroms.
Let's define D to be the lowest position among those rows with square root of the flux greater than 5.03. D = 6622.36 angstroms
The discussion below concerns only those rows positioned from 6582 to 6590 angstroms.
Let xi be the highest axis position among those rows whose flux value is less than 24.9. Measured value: 6588.90 angstroms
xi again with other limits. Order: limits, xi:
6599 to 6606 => 6599.52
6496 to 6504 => 6502.98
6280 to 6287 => 6286.55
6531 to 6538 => 6537.51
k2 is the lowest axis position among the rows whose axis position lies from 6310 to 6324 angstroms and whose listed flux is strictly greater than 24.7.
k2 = 6311.21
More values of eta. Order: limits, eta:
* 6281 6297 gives 367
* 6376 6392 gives 413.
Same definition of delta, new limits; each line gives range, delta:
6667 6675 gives 5.32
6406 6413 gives 5.15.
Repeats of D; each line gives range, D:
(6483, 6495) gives 6483.55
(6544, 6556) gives 6545.04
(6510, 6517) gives 6513.47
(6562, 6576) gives 6563.15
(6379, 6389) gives 6384.29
